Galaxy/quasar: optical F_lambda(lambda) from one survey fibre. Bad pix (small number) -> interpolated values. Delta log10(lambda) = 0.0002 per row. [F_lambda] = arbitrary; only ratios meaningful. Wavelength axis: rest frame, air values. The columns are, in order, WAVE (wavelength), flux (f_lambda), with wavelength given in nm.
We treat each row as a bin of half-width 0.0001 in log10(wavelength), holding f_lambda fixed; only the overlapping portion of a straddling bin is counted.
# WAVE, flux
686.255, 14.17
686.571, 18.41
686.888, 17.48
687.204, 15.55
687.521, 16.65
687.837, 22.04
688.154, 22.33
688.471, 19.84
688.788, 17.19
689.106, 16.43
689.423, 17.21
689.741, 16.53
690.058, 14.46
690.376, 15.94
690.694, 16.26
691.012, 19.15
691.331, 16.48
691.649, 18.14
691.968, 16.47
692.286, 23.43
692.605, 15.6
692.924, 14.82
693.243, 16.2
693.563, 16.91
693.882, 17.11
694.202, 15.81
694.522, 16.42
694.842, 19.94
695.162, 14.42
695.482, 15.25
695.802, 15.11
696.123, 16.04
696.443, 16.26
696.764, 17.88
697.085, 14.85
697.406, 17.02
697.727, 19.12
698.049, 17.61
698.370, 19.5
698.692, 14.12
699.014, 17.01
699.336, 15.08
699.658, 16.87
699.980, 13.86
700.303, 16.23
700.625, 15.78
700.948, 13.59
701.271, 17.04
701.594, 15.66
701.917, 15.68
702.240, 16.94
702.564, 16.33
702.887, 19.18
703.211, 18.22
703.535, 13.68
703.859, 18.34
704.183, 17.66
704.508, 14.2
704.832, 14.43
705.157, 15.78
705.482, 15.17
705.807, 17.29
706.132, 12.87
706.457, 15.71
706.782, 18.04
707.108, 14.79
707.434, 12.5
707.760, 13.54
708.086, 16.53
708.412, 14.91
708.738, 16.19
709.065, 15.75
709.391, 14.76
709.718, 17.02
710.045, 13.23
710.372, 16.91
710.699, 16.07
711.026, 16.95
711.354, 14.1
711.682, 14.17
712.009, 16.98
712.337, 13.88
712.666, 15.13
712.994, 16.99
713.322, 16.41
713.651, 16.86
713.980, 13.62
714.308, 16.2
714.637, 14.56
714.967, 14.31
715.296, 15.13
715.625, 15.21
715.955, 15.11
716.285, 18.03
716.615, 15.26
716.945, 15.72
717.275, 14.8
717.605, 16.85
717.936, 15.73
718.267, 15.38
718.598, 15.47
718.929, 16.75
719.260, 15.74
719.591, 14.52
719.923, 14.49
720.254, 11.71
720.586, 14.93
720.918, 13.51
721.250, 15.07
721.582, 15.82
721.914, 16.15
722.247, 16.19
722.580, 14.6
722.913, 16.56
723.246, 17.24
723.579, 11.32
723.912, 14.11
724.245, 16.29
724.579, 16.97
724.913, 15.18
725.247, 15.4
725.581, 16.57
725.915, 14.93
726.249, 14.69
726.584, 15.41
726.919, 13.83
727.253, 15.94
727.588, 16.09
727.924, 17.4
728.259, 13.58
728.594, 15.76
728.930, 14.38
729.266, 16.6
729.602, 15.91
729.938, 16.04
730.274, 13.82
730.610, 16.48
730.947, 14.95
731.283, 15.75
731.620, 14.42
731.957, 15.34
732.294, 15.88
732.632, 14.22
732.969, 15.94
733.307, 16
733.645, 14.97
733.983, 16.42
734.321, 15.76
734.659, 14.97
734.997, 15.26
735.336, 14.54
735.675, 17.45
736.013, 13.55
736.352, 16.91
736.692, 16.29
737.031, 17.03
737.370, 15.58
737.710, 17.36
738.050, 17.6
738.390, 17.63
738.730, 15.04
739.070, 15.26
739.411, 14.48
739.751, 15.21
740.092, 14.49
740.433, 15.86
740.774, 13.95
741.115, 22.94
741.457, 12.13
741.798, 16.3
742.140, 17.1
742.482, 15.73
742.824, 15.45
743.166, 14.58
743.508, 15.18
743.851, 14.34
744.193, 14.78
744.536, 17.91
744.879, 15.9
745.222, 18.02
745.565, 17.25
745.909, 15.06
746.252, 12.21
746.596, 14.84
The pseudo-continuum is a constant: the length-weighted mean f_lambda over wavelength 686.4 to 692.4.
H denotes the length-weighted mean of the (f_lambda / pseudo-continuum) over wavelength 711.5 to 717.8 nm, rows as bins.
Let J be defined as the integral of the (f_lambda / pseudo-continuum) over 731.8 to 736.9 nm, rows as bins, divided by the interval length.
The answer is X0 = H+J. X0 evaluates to 1.74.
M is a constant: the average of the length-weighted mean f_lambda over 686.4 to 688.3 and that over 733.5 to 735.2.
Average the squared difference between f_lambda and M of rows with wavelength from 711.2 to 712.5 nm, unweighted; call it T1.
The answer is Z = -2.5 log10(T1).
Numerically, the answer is -2.1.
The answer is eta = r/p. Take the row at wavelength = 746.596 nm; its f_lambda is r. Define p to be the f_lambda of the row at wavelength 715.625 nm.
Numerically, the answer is 0.98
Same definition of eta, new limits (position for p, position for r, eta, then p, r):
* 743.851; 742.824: 1.08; 14.34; 15.45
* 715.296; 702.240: 1.12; 15.13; 16.94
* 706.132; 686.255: 1.10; 12.87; 14.17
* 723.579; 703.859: 1.62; 11.32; 18.34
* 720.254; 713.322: 1.40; 11.71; 16.41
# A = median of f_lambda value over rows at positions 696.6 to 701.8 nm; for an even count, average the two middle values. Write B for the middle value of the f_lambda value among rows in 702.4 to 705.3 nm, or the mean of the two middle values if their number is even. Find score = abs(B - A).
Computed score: 0.22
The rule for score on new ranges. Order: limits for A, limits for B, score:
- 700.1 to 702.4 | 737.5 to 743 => 0.19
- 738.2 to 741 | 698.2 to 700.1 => 0.85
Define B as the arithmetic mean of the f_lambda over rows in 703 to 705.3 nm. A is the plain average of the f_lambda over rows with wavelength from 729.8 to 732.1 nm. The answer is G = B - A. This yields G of 0.8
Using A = 15.3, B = 16.0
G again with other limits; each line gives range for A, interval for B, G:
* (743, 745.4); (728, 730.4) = -0.7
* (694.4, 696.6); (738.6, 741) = -1.3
